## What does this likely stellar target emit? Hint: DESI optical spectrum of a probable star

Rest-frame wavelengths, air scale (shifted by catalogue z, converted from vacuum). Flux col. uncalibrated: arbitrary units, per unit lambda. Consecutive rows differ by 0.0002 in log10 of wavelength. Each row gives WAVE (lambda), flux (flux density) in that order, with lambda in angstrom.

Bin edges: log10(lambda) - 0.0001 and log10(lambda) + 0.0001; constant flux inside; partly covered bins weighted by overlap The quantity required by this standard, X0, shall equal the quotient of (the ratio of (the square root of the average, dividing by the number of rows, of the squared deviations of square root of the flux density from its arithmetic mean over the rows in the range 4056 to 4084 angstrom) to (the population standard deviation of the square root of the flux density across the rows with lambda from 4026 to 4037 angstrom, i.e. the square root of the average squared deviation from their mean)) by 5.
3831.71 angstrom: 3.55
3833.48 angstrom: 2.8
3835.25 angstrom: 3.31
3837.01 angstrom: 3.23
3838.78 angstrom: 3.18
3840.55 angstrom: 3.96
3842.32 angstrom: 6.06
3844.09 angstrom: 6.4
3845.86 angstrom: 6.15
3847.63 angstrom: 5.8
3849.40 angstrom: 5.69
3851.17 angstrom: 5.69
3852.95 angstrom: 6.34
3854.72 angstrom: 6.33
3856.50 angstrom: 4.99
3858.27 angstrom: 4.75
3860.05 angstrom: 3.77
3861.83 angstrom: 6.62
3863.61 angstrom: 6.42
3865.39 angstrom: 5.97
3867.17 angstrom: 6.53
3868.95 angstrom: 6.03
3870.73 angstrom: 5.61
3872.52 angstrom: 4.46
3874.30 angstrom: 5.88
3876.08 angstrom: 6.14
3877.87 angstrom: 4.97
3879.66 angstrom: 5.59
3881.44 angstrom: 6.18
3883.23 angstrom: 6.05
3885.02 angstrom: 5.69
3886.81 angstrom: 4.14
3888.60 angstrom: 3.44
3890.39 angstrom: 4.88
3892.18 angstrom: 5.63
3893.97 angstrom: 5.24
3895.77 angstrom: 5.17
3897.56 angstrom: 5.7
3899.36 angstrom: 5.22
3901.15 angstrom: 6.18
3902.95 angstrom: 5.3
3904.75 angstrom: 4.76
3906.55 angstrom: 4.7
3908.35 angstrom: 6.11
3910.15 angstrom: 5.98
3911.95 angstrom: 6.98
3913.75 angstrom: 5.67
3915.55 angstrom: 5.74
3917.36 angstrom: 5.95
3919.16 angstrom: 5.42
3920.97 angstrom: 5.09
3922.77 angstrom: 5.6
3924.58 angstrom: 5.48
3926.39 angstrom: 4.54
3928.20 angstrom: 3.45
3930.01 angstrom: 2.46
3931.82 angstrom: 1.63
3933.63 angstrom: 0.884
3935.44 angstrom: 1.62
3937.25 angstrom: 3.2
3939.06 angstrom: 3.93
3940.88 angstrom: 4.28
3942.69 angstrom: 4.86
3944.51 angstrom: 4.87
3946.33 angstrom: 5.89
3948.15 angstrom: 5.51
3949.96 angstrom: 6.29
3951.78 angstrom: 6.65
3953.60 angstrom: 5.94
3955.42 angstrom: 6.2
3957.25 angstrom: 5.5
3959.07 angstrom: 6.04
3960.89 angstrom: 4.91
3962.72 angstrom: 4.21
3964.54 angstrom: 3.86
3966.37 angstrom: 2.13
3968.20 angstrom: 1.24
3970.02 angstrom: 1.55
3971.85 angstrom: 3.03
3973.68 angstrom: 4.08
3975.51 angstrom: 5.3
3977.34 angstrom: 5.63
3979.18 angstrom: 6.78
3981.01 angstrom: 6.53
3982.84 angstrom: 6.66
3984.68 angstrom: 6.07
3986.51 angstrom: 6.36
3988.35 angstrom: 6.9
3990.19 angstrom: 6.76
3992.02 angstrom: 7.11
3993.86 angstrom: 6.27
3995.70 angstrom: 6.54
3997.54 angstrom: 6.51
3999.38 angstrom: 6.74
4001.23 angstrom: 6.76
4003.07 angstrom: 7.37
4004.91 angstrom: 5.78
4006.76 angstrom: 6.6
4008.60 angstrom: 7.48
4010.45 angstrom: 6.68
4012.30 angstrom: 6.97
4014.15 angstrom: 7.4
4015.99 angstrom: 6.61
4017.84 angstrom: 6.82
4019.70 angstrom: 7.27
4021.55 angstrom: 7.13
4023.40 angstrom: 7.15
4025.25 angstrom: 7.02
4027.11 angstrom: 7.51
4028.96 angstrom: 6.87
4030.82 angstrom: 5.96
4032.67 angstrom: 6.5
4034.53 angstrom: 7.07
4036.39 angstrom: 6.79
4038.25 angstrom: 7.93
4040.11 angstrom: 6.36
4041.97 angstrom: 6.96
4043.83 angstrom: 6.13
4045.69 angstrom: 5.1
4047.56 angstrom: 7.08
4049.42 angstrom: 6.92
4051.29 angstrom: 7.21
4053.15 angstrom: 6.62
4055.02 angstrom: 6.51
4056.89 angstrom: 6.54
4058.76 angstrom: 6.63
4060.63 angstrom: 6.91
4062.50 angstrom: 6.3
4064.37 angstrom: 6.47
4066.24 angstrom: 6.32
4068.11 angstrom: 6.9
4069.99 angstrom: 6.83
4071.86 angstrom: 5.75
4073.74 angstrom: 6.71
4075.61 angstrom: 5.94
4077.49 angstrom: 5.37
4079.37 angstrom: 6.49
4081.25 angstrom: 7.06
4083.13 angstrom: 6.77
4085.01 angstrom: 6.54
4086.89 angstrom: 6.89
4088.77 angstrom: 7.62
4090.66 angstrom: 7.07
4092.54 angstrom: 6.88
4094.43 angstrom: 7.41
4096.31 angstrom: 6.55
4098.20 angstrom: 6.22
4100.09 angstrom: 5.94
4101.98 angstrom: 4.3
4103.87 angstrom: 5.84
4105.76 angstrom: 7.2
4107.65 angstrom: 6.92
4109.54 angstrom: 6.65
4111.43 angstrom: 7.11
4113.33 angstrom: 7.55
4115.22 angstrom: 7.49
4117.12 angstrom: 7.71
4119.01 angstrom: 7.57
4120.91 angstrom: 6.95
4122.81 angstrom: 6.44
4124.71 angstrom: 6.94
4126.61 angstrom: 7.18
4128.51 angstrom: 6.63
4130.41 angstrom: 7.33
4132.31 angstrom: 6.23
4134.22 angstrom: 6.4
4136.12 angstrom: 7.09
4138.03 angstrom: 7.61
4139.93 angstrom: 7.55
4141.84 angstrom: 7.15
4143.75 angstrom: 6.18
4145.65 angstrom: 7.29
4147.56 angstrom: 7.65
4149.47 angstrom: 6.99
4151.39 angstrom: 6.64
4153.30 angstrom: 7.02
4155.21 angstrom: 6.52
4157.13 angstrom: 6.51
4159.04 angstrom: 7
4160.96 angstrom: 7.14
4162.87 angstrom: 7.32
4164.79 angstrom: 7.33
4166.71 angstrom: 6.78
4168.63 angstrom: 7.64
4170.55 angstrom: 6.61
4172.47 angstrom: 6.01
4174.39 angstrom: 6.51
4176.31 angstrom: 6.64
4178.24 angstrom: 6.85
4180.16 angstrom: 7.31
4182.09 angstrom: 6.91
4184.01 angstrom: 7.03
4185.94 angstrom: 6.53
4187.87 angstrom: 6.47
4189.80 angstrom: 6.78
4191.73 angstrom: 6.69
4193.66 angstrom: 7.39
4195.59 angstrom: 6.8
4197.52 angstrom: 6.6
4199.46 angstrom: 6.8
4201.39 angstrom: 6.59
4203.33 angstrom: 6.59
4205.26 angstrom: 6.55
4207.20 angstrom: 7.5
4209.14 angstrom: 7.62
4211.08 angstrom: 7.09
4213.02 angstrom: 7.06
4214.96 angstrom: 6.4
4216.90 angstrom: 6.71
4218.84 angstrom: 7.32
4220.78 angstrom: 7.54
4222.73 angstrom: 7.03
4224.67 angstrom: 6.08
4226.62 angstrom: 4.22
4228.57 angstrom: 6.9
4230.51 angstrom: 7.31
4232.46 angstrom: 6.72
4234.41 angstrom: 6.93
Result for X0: 0.20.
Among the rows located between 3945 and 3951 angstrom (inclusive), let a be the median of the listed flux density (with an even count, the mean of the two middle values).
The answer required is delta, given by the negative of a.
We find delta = -5.9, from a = 5.9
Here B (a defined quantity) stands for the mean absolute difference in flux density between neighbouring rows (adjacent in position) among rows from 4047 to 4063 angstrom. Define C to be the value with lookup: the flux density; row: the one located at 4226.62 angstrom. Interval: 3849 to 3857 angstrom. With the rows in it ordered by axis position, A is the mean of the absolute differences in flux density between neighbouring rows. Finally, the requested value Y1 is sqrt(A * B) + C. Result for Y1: 4.6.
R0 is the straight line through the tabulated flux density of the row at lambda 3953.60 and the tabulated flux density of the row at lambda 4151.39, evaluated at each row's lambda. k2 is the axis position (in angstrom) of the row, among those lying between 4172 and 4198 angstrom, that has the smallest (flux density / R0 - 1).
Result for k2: 4172.47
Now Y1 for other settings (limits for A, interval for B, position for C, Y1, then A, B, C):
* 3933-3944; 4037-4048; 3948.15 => 6.5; 0.80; 1.2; 5.51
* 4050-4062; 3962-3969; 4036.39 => 7.3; 0.22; 1.0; 6.79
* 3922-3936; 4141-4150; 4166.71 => 7.6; 0.78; 0.8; 6.78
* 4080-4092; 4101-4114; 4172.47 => 6.6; 0.43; 0.7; 6.01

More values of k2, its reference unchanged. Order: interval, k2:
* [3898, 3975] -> 3933.63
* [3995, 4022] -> 4004.91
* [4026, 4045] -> 4030.82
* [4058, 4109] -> 4101.98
